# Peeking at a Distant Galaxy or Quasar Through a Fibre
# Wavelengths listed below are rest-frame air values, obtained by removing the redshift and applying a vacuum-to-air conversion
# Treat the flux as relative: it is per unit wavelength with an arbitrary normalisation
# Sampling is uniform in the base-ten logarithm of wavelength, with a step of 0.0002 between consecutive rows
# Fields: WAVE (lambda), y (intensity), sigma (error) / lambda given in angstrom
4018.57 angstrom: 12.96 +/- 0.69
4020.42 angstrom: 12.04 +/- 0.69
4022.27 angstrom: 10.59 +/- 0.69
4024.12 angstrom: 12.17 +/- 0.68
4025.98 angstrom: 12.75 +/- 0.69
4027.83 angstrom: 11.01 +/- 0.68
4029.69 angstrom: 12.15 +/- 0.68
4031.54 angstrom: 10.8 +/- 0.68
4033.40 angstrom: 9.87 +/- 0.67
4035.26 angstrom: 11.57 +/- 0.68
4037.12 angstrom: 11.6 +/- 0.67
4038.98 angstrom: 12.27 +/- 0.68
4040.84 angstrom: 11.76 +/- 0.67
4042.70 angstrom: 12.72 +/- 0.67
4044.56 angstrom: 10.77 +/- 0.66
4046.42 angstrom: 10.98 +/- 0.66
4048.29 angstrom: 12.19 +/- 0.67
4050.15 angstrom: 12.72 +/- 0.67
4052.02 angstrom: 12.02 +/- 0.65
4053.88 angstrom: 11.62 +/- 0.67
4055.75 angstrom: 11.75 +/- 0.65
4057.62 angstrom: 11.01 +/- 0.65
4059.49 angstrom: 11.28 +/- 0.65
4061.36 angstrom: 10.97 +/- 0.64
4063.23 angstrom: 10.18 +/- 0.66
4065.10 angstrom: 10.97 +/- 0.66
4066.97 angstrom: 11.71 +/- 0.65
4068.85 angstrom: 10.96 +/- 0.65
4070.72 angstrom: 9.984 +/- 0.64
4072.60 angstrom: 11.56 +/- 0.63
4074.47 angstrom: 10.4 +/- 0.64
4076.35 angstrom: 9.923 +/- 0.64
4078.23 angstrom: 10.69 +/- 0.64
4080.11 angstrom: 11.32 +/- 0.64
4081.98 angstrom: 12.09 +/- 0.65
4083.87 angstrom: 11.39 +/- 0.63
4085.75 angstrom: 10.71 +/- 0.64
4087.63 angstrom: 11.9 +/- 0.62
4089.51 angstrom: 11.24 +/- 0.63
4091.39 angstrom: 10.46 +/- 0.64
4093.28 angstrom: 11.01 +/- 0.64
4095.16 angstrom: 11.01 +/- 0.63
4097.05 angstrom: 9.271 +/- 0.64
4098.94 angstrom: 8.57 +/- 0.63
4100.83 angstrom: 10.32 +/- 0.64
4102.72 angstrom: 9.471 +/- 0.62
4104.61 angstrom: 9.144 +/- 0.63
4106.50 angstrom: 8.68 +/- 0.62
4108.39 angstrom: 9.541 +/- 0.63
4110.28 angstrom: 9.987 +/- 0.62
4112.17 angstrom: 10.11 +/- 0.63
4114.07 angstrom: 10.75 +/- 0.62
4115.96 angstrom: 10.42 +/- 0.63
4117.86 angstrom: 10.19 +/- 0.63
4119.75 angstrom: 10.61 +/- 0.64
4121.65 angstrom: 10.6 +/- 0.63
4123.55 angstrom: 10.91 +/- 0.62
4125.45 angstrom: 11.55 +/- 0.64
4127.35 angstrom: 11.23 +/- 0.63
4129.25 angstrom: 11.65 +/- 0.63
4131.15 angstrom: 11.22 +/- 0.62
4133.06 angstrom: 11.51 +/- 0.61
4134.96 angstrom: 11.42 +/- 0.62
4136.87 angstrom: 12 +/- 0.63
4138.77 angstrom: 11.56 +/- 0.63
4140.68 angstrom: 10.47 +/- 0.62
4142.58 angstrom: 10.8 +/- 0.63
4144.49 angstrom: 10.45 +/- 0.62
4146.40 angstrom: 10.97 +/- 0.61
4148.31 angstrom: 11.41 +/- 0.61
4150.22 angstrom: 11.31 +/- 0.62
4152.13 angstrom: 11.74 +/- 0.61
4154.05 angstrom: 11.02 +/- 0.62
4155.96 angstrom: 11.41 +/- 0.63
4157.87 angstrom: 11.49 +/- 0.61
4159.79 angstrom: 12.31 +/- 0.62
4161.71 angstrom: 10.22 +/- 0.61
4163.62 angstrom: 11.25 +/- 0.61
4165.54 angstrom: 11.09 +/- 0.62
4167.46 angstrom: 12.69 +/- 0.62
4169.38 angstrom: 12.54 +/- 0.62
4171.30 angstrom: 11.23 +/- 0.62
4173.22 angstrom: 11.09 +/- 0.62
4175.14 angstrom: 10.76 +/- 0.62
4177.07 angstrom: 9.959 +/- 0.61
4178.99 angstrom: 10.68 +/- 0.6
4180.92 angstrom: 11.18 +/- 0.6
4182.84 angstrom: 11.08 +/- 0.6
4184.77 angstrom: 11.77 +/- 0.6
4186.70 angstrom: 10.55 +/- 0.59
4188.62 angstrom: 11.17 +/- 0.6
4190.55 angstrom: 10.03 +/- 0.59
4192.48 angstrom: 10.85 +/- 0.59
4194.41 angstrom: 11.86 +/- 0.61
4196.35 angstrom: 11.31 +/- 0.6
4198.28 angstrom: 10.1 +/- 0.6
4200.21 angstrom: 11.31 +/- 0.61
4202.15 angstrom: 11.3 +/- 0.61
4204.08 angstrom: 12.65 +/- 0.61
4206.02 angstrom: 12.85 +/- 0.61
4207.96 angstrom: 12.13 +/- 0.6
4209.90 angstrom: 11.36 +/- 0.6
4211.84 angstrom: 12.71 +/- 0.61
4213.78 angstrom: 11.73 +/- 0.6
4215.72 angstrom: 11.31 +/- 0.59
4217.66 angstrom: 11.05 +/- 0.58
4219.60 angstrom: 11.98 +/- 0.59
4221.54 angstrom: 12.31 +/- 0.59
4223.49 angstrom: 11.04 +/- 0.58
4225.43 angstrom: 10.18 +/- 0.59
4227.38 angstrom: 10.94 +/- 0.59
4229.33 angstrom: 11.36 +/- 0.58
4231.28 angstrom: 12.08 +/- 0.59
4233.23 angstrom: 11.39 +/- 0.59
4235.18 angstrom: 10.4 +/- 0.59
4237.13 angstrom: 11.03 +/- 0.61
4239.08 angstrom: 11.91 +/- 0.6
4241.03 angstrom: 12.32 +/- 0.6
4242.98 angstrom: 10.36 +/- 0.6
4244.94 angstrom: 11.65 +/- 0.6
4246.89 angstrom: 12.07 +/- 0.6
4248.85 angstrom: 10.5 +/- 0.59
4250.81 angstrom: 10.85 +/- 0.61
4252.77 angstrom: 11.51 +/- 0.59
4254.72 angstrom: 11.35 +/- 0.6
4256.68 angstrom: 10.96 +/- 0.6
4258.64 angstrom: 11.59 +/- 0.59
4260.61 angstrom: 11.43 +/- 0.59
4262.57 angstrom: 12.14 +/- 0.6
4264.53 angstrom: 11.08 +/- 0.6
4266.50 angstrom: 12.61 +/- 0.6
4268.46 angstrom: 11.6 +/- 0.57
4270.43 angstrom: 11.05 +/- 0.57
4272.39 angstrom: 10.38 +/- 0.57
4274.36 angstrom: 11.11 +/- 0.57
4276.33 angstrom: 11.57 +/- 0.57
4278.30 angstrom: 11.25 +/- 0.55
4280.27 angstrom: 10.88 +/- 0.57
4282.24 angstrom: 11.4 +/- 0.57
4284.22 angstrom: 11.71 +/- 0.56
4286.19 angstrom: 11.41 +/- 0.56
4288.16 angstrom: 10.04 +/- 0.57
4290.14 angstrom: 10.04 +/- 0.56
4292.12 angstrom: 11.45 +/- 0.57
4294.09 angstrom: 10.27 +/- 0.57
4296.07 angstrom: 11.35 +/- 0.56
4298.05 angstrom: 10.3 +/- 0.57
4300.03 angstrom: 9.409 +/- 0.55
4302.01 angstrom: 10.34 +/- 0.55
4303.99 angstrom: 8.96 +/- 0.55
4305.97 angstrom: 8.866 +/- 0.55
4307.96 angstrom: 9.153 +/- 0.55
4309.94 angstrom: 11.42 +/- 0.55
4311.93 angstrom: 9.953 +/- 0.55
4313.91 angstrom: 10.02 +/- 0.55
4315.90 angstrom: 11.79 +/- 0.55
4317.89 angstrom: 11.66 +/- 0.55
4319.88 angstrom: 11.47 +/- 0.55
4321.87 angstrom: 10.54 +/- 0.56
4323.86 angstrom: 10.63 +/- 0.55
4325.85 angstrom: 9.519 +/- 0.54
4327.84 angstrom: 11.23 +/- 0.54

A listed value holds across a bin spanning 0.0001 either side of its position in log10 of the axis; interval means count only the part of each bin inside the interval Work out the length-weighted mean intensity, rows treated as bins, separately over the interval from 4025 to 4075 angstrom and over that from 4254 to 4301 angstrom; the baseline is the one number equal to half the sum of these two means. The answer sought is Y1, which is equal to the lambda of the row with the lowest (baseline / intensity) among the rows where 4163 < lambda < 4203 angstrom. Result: 4167.46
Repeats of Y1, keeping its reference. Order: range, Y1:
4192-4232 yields 4206.02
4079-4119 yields 4081.98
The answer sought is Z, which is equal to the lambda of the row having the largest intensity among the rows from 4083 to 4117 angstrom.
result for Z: 4087.63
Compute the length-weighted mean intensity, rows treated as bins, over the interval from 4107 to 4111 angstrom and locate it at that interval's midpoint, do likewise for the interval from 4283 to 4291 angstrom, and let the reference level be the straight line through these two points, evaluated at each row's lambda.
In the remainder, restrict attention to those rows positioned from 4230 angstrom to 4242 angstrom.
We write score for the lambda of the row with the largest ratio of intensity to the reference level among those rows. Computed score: 4241.03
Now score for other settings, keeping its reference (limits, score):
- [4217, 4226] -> 4221.54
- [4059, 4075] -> 4066.97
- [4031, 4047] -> 4042.70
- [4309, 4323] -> 4315.90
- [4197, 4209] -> 4206.02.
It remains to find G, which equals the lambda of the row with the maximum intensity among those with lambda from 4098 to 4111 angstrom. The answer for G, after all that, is 4100.83 angstrom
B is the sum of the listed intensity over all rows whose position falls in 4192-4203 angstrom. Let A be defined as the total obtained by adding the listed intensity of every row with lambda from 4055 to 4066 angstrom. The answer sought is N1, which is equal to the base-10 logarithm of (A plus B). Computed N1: 2.123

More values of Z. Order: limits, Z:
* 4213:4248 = 4241.03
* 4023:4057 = 4025.98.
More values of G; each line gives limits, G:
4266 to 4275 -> 4266.50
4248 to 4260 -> 4258.64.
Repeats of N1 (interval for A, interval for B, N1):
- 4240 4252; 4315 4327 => 2.125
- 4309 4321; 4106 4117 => 2.100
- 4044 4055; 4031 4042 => 2.140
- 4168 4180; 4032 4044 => 2.134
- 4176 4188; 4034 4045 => 2.133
